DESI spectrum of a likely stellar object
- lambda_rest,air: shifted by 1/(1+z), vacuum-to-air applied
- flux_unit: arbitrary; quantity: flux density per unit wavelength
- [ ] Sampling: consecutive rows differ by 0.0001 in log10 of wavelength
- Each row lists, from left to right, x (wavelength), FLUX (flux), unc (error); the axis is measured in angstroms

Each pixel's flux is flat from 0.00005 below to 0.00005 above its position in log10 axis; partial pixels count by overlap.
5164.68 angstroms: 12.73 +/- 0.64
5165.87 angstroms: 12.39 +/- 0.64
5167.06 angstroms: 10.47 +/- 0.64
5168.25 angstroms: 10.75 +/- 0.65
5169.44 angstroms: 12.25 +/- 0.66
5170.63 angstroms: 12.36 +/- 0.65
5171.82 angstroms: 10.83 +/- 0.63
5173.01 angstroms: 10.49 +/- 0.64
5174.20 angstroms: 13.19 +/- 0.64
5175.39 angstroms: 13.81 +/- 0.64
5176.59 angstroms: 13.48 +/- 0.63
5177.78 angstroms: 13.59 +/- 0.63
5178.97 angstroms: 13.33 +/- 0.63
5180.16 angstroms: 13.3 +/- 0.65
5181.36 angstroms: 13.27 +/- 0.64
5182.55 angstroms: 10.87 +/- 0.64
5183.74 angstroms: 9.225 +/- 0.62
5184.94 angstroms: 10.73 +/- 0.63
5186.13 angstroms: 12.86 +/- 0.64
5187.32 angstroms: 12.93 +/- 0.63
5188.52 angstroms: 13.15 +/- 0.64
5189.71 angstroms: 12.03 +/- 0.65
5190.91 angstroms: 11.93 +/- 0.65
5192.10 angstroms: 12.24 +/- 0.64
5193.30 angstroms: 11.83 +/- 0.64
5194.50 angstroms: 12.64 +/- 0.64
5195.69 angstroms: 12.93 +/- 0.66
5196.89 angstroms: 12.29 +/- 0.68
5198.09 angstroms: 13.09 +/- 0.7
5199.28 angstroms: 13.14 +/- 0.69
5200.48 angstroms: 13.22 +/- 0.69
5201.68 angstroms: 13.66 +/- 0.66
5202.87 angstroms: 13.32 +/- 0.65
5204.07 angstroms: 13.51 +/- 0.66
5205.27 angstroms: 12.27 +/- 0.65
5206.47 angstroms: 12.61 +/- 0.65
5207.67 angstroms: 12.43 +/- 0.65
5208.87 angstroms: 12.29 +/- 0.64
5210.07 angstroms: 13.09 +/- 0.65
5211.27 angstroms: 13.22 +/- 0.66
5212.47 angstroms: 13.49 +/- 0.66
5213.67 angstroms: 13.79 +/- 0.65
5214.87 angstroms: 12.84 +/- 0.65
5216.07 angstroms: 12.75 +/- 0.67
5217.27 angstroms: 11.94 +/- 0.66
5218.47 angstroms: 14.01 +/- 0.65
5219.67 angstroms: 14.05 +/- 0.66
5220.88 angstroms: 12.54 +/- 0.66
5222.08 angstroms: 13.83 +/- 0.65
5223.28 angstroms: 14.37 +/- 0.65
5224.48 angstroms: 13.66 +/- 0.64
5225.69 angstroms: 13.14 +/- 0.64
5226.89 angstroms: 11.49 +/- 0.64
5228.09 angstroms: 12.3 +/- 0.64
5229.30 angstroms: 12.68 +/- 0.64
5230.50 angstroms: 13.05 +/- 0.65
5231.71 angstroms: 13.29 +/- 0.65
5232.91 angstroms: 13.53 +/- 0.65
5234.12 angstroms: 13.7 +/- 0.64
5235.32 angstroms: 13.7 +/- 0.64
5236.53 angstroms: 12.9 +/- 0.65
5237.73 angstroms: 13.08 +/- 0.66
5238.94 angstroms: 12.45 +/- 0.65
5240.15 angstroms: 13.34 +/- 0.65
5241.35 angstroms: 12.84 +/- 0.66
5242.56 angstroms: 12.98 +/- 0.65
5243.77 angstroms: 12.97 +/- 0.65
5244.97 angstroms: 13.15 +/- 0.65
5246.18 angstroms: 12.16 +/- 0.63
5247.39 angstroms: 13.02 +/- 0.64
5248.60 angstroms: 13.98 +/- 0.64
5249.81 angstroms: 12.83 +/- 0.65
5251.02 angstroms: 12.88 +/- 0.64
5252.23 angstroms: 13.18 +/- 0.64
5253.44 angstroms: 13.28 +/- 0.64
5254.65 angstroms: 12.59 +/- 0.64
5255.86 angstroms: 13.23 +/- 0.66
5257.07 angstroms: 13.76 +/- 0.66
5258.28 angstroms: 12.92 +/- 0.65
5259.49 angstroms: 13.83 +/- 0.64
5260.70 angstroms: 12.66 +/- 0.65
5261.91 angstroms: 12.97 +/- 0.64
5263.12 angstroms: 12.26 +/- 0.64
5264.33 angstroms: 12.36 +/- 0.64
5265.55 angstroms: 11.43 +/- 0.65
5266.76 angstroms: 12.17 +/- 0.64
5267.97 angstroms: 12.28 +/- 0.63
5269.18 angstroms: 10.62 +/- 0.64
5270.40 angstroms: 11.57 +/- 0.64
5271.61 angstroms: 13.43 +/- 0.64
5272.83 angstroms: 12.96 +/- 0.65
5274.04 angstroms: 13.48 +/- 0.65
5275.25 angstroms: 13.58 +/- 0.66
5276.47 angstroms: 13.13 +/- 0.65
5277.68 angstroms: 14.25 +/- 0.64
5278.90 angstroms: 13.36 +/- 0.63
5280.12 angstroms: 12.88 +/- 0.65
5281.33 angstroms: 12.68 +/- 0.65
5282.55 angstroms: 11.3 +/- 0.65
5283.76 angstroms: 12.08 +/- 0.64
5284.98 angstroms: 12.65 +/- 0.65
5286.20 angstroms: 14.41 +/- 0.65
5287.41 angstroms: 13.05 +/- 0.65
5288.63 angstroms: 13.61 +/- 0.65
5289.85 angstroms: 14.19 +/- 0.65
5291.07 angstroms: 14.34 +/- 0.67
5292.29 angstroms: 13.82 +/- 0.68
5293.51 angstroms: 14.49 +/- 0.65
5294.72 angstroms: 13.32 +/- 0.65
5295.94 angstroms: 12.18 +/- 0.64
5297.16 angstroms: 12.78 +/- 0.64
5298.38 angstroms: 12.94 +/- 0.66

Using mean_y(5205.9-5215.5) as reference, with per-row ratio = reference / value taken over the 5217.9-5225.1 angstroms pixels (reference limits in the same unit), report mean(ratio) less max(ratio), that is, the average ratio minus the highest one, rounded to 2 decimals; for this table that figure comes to -0.09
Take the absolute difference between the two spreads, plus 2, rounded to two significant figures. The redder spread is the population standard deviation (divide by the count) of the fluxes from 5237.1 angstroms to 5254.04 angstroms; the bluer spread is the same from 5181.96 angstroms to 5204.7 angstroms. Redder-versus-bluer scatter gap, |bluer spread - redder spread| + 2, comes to 2.7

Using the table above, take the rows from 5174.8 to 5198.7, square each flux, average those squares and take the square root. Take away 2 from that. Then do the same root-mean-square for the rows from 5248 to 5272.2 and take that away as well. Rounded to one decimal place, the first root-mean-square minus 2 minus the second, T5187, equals -2.2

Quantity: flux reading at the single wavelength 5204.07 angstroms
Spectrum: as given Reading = 13.51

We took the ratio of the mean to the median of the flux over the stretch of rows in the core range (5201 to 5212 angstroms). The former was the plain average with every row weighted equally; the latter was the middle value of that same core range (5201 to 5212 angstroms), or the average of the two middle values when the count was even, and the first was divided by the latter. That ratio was 0.99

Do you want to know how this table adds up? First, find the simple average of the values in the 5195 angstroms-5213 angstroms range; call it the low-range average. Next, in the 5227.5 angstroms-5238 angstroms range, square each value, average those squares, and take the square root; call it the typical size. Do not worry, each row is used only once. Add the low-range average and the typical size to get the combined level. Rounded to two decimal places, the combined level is 26.11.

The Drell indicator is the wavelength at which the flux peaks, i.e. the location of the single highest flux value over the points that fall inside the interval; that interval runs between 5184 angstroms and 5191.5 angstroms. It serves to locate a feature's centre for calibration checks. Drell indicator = 5188.52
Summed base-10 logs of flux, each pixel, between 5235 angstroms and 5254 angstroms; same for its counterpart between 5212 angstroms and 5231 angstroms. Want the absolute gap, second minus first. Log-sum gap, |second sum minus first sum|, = 0.03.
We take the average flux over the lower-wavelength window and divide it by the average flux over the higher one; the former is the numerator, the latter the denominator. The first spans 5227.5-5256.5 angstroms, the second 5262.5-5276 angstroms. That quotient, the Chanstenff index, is 1.05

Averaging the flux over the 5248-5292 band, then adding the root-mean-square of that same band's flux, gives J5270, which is 25.9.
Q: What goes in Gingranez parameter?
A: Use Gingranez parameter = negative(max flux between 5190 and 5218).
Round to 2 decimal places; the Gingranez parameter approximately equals -13.79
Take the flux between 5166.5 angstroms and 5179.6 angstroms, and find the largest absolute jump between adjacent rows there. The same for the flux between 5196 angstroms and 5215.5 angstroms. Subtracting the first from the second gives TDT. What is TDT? -1.5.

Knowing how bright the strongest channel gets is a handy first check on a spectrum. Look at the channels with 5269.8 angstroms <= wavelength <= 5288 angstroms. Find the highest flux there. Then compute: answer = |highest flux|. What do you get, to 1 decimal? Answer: 14.4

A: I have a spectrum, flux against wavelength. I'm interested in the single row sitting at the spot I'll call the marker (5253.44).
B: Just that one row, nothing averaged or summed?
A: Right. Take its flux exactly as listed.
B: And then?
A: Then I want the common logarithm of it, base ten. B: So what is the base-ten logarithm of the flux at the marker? 1.12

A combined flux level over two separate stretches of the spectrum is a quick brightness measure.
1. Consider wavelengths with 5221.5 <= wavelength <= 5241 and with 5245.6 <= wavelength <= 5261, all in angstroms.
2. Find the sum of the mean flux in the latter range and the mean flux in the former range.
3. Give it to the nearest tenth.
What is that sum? 26.3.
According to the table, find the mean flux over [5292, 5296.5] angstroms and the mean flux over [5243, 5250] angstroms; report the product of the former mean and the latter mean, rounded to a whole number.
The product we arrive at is 175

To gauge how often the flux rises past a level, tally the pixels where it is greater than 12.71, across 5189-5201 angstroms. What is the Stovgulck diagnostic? 4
